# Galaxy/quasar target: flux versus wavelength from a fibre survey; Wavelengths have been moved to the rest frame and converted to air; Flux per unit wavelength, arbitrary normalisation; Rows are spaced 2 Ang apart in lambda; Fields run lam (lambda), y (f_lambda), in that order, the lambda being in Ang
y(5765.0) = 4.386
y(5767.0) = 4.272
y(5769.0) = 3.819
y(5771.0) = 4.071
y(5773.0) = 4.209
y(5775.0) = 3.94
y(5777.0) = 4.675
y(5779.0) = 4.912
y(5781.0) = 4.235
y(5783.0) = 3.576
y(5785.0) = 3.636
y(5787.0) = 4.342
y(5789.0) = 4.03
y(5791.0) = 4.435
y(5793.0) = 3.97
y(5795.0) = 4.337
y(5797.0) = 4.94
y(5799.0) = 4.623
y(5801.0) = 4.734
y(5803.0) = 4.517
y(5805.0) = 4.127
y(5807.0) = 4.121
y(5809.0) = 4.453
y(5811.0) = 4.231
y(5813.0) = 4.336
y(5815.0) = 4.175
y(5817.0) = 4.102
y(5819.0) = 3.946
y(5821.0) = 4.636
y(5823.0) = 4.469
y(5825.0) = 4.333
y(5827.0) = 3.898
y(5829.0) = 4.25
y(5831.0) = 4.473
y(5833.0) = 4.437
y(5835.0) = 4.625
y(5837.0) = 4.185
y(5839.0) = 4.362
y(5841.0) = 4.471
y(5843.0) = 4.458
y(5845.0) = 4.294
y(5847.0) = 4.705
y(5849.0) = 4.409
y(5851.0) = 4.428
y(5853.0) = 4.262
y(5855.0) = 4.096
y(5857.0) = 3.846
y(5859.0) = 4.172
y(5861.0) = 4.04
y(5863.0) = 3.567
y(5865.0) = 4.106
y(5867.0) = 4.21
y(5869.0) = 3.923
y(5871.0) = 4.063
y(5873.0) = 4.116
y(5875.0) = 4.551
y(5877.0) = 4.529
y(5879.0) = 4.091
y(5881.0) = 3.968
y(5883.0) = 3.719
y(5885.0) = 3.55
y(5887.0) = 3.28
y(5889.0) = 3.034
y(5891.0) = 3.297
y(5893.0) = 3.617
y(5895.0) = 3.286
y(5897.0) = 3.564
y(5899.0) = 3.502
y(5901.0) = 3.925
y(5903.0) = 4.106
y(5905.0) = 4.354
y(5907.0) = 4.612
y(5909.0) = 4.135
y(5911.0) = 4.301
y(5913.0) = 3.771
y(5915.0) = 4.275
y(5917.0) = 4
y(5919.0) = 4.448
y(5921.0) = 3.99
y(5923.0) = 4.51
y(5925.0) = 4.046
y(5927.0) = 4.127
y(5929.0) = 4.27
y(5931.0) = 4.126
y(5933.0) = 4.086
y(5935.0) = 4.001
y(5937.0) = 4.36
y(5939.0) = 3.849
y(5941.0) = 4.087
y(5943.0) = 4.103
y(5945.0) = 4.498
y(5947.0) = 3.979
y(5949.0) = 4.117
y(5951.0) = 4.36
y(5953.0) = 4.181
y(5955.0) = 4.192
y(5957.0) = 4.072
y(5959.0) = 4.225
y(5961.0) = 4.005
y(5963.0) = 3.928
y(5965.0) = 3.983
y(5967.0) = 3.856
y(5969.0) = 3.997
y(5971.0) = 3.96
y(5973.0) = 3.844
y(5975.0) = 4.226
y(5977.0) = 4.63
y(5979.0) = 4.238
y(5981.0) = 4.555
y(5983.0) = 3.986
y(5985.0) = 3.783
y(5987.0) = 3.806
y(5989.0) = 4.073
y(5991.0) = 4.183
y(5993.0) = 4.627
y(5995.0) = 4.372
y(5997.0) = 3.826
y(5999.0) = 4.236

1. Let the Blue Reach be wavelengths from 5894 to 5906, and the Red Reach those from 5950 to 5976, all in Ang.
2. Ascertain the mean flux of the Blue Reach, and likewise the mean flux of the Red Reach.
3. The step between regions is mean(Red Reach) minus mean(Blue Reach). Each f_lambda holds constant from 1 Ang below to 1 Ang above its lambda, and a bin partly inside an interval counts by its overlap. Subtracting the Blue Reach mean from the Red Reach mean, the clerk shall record 0.3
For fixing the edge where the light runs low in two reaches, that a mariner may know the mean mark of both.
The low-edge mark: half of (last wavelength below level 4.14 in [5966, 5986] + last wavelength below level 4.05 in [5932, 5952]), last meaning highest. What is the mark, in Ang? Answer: 5966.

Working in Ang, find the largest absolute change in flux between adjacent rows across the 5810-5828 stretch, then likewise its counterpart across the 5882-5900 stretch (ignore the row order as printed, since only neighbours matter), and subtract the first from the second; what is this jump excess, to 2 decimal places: -0.36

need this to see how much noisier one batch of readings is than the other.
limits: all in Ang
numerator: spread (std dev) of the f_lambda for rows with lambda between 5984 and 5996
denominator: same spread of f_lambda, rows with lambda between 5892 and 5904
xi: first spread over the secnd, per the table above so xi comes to 1.1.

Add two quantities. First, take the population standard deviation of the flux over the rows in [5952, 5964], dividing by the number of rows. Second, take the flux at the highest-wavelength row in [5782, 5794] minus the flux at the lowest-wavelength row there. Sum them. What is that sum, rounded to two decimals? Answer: 0.50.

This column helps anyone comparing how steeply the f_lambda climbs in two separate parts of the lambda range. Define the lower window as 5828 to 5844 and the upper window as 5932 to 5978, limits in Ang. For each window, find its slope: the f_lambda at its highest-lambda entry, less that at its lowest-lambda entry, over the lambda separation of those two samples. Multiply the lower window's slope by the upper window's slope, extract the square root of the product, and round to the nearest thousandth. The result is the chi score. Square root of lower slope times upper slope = 0.014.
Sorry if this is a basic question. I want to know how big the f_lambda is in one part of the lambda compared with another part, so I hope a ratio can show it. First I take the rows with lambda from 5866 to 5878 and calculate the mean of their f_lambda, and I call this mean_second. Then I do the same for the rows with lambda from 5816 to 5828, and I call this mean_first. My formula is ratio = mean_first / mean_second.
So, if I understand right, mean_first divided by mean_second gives 1.00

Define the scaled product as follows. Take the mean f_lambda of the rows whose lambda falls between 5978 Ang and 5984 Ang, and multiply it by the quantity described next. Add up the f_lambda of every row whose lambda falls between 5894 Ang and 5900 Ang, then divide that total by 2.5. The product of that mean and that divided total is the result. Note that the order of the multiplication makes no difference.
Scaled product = 17.6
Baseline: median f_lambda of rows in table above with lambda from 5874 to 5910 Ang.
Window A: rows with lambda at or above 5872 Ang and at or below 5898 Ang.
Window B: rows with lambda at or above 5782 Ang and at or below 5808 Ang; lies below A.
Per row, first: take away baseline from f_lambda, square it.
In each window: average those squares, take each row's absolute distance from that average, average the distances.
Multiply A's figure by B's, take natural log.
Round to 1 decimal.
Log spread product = -3.0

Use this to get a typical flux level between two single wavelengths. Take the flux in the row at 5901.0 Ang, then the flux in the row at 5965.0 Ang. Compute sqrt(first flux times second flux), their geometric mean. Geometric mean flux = 3.95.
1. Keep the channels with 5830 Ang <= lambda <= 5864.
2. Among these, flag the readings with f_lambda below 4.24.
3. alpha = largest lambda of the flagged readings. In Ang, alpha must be 5863.0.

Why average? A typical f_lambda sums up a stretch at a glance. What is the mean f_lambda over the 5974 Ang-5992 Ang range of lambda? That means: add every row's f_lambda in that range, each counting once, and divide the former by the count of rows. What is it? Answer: 4.16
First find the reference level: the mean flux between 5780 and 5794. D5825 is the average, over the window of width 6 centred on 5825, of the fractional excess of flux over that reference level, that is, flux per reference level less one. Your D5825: 0.050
